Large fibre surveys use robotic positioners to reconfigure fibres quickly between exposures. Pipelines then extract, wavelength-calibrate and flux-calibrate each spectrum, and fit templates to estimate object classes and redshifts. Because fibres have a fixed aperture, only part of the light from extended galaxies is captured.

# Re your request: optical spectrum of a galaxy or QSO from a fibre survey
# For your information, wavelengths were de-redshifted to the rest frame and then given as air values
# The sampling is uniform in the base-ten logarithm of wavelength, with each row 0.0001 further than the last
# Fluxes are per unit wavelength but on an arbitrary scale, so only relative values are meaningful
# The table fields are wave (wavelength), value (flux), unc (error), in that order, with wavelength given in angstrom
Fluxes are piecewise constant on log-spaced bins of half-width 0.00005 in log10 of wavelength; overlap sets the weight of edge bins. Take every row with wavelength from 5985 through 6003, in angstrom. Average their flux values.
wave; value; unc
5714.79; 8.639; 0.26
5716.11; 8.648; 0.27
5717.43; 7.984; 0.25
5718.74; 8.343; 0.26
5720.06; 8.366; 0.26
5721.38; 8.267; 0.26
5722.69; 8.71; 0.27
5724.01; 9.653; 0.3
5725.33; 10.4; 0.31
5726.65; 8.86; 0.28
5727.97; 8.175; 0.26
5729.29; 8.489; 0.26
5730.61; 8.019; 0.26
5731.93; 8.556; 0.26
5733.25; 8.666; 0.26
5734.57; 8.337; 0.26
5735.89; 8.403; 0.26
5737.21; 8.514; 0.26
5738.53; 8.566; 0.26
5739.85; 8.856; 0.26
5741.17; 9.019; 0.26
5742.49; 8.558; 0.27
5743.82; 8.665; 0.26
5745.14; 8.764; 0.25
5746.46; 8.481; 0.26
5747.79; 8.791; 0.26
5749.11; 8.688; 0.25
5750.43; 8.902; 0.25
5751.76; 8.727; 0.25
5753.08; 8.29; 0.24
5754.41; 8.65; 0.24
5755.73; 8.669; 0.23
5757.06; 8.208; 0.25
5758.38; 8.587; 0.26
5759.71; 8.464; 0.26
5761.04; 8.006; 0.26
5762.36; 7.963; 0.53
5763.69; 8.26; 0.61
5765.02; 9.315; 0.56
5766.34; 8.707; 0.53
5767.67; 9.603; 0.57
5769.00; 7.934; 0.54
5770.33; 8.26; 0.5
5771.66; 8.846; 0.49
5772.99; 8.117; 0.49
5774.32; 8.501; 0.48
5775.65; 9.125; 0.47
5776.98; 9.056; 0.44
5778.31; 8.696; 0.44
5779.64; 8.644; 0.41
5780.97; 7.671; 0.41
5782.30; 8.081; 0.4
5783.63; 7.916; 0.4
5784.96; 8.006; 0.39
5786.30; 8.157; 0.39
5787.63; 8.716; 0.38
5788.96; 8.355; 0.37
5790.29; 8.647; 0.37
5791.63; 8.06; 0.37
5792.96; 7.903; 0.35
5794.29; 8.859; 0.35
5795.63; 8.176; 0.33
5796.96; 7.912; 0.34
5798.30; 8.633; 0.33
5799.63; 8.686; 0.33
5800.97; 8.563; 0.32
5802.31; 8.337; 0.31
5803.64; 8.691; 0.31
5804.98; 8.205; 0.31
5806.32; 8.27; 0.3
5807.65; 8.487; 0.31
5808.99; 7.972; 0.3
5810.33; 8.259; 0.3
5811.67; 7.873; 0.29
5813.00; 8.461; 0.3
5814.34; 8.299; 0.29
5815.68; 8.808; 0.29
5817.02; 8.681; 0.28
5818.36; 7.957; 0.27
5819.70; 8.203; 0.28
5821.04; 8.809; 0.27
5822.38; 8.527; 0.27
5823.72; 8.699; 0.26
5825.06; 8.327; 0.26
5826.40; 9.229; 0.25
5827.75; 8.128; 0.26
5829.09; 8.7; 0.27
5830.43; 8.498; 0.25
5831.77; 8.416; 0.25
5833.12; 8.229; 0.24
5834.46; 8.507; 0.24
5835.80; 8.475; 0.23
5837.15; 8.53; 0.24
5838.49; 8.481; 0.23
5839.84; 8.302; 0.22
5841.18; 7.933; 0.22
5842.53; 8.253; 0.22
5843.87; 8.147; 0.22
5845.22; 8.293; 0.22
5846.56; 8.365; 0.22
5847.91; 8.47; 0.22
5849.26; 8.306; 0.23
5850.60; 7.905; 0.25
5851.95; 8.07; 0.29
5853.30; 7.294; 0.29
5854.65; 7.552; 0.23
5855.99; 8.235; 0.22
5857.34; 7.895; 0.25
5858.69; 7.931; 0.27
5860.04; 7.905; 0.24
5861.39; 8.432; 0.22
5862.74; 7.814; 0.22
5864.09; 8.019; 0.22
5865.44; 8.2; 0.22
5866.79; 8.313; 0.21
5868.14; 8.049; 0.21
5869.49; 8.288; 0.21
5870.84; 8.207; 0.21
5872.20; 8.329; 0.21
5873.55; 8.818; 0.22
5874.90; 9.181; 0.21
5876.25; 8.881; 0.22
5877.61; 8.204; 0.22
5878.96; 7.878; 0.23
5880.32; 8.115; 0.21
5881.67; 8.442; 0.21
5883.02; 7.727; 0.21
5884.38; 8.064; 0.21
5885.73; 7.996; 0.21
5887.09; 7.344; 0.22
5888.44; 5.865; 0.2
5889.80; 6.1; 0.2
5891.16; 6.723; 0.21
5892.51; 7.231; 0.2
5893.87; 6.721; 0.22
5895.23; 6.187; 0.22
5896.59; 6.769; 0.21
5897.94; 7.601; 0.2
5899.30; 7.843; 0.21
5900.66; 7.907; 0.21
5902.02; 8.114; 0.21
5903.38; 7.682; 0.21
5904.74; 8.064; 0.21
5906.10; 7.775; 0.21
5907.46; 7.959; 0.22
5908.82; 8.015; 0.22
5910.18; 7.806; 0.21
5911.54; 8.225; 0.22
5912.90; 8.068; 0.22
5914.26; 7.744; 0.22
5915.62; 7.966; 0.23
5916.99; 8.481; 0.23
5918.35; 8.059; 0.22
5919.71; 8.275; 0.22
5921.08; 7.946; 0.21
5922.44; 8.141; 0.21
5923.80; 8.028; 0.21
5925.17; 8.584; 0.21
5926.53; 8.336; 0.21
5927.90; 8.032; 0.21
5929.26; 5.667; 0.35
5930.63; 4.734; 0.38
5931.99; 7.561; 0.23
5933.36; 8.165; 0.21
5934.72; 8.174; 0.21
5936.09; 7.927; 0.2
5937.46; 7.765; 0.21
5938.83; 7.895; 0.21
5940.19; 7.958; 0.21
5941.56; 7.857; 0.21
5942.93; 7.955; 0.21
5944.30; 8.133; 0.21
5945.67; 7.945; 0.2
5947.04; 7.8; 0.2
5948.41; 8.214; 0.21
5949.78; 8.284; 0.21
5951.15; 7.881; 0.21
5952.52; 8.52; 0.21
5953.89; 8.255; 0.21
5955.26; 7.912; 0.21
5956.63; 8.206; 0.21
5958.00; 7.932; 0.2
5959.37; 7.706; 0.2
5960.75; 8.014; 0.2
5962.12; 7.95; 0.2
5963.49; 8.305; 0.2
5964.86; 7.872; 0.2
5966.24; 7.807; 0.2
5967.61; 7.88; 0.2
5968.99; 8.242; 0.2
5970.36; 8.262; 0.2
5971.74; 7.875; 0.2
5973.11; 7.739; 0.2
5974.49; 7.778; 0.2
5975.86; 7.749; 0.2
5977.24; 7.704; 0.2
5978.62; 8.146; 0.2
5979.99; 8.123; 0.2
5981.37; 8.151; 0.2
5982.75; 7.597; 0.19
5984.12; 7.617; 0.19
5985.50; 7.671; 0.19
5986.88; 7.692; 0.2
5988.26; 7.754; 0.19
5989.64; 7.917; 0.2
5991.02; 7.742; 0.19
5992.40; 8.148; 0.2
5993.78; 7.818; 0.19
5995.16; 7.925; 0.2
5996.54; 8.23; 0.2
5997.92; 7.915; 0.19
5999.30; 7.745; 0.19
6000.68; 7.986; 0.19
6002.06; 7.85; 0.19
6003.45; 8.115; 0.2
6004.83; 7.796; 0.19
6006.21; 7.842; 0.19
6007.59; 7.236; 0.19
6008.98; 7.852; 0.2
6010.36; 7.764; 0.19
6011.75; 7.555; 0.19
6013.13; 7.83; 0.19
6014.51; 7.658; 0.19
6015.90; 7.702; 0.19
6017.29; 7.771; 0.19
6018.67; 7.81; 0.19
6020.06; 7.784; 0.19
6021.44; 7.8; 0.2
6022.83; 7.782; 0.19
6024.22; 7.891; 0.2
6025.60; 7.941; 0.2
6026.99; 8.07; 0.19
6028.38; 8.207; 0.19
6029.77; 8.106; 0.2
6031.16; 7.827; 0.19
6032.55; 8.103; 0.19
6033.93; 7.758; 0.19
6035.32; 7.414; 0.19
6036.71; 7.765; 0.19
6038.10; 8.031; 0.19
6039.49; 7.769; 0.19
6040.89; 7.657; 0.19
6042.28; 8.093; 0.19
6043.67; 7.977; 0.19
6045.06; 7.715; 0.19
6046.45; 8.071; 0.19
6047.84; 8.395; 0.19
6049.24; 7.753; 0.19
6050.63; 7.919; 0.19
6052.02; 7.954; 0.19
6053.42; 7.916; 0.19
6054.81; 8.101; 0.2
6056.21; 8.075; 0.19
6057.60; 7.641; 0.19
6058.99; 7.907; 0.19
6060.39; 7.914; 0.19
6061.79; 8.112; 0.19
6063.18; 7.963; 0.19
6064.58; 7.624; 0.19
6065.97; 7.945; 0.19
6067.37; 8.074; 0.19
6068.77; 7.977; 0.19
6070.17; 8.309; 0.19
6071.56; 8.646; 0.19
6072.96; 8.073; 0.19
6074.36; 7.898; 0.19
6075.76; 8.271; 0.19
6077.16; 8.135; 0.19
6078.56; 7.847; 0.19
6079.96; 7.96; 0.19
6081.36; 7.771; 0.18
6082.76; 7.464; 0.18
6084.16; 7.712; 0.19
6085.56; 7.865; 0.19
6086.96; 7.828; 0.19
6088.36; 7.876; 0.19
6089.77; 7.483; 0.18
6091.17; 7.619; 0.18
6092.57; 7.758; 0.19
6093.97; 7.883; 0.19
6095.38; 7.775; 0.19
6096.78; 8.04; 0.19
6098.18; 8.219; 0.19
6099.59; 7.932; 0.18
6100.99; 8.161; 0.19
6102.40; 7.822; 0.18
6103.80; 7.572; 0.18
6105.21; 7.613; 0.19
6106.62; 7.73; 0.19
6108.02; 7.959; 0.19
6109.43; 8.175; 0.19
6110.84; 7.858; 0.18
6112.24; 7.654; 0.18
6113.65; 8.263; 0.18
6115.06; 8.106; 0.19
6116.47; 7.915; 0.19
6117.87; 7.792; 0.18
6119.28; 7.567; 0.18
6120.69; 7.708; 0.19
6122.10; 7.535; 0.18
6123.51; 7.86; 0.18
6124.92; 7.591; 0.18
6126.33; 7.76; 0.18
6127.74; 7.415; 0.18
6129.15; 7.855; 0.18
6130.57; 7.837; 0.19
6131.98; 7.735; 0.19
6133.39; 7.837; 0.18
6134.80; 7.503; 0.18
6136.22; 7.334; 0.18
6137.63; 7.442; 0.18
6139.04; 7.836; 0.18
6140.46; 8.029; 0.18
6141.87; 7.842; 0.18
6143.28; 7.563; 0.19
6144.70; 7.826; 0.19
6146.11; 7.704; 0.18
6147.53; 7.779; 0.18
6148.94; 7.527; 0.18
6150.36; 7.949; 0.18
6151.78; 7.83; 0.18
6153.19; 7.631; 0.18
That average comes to 7.88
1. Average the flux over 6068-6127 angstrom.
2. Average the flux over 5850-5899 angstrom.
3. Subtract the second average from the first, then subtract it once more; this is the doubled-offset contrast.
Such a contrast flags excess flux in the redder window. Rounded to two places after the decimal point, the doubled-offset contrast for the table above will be -7.69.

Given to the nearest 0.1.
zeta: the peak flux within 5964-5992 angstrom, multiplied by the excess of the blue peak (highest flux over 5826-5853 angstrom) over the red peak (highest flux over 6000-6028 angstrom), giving 9.2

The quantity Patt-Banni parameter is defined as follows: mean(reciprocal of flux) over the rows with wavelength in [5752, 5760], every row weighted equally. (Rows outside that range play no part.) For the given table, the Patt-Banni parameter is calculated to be 0.118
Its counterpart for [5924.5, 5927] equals 0.118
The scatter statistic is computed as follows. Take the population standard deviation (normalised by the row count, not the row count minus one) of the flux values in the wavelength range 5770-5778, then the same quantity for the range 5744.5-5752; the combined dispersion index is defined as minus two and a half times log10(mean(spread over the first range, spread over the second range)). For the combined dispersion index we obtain 1.5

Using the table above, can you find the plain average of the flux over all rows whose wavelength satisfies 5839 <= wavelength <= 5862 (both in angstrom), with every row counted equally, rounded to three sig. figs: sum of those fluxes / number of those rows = 8.08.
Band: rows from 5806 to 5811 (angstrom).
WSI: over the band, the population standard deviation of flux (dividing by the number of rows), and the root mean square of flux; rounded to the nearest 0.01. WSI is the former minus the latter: -8.07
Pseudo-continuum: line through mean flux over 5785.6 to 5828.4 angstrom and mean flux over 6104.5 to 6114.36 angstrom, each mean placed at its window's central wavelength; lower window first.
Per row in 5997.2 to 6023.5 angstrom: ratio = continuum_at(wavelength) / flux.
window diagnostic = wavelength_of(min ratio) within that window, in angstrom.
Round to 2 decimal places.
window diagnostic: 6003.45 angstrom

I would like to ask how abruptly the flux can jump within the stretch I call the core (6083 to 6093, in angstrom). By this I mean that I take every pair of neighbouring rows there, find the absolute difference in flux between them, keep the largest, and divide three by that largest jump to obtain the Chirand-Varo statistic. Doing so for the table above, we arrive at 7.6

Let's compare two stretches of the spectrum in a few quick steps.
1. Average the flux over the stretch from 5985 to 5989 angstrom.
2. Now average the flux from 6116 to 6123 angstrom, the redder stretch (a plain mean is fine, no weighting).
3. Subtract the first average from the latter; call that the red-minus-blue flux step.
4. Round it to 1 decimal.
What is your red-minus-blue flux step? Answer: 0.0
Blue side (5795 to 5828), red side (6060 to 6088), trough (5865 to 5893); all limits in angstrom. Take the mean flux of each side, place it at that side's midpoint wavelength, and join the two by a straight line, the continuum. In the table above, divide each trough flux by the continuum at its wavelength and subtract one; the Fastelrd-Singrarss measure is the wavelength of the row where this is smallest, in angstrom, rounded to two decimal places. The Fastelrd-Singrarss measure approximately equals 5888.44 angstrom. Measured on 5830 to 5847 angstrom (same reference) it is 5841.18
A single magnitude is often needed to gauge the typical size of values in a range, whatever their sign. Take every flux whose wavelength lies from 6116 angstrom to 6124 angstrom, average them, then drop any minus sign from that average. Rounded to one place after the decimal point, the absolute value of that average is 7.7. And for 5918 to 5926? 8.2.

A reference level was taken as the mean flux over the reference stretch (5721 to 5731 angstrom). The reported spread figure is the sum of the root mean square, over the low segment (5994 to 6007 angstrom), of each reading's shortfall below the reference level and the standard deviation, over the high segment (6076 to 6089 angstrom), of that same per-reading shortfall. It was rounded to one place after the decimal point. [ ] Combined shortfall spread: 1.1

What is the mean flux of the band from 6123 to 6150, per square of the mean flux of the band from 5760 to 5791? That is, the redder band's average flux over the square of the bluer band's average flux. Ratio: 0.108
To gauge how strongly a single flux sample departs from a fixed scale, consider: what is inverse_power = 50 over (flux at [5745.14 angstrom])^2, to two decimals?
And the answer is 0.65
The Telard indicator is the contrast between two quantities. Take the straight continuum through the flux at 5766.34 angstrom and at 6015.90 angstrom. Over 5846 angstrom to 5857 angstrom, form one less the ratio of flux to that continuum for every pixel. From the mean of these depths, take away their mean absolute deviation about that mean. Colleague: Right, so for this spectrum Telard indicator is 0.00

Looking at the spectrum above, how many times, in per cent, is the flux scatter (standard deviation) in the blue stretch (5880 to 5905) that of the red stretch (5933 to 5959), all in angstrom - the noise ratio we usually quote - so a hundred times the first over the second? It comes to 391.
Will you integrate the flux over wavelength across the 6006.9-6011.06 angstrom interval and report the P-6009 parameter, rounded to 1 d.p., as 31.6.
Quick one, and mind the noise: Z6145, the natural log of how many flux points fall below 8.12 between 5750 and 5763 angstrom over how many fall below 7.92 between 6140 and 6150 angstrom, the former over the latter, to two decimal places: -1.10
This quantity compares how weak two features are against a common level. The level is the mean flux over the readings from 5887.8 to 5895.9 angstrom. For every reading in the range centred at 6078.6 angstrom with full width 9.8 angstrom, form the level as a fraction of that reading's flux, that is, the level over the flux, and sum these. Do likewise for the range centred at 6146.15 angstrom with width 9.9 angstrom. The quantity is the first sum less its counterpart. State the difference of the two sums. -0.1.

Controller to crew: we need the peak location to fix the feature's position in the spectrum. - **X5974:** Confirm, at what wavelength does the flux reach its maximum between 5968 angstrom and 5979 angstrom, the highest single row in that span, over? 5970.36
